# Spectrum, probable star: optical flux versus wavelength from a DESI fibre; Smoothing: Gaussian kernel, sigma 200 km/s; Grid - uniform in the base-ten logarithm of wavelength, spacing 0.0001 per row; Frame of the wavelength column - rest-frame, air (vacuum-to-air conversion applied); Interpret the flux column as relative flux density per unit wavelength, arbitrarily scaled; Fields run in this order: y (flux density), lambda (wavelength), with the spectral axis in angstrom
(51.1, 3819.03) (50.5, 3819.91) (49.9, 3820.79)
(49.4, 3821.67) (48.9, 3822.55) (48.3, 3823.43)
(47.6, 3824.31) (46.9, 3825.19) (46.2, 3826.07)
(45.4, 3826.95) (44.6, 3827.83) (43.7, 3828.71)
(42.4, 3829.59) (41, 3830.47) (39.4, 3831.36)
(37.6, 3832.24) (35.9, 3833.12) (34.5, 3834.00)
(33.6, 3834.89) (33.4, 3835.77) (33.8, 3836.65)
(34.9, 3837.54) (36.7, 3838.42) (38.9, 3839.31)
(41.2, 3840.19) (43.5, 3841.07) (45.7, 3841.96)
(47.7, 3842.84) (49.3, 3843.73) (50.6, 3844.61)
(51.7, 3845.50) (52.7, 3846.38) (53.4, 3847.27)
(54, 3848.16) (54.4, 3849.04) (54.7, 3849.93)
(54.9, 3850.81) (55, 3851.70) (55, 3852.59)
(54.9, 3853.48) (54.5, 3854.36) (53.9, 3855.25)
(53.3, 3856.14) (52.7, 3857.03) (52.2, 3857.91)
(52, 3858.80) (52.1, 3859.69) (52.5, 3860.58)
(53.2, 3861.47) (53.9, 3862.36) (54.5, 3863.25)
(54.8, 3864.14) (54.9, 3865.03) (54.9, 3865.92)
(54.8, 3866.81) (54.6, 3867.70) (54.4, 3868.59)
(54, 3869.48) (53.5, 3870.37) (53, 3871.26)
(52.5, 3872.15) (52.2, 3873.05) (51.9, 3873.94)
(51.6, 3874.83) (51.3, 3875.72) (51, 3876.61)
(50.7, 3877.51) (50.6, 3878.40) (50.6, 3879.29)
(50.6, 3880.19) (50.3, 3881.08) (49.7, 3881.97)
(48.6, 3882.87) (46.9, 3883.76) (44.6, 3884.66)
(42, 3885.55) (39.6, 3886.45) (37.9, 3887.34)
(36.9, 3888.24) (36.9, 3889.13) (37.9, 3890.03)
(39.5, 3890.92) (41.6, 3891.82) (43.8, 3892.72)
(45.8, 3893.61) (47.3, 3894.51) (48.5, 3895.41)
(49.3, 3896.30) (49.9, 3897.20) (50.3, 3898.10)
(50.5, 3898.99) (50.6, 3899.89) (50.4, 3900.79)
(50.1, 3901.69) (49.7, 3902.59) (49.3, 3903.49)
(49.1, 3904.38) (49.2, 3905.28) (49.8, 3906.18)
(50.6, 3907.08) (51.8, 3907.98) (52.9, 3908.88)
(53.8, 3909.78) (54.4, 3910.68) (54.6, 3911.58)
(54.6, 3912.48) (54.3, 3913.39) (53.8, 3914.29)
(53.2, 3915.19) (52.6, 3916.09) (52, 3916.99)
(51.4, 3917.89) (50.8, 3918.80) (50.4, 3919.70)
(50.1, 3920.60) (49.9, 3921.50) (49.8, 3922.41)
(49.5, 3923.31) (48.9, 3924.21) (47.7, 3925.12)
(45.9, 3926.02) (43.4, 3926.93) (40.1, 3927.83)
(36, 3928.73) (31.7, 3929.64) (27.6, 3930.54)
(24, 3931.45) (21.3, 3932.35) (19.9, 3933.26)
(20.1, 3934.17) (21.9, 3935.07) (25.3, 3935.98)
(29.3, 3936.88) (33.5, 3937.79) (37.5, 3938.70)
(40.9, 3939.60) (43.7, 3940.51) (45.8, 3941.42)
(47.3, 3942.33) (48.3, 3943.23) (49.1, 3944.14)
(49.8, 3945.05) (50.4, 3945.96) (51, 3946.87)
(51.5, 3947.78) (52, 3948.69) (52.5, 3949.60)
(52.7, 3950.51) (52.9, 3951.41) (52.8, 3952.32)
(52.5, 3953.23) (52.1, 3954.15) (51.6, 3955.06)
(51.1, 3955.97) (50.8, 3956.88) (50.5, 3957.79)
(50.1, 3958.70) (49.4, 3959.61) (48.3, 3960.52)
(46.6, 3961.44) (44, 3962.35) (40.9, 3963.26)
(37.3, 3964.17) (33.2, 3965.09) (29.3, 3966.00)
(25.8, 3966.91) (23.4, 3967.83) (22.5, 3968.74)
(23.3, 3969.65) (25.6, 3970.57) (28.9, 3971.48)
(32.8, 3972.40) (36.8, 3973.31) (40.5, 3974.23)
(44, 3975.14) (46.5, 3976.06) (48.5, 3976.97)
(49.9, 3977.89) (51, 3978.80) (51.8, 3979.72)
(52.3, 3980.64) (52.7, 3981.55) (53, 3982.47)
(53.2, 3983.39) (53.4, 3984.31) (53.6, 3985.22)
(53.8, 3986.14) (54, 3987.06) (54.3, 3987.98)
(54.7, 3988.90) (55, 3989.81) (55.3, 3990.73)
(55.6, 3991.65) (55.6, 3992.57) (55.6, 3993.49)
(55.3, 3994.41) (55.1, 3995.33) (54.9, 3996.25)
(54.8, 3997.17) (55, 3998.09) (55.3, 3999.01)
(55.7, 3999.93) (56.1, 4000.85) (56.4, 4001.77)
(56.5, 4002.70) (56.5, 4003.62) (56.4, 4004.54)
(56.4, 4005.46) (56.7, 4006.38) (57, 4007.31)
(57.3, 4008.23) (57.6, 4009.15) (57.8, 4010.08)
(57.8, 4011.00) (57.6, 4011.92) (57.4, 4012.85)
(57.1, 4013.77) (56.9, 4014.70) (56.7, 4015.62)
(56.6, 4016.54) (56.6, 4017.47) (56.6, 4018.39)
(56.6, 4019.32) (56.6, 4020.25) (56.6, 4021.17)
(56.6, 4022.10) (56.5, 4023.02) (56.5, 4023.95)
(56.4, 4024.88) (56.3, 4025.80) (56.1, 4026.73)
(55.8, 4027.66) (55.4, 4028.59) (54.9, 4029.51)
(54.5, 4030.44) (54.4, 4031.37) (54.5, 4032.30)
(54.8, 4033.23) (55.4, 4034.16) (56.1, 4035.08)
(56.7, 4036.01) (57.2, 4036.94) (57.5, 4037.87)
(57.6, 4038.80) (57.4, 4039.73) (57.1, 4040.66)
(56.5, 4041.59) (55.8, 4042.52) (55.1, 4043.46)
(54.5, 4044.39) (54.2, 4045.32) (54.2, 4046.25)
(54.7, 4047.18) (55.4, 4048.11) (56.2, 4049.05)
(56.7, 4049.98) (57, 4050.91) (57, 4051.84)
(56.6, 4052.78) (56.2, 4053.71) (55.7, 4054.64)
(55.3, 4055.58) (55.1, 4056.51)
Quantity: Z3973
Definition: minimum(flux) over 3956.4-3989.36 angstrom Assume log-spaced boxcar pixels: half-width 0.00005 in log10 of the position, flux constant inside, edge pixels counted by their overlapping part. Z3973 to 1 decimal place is 22.5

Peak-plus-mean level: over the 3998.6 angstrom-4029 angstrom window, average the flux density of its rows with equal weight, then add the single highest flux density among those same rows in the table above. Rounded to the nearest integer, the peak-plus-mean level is 114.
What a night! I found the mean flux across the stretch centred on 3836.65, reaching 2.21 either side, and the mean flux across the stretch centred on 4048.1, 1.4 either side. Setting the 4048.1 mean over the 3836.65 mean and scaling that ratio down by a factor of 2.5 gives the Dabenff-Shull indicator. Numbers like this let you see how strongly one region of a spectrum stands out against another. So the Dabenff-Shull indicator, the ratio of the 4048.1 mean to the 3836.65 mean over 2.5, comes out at 0.64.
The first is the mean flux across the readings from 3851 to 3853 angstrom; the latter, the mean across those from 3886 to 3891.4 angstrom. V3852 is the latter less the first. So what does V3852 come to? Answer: -17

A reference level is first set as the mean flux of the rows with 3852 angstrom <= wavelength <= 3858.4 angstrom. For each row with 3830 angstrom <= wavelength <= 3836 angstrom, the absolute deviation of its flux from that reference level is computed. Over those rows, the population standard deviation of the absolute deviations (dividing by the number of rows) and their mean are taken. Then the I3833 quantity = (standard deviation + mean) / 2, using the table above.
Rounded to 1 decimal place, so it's 10.0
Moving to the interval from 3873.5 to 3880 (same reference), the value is 1.6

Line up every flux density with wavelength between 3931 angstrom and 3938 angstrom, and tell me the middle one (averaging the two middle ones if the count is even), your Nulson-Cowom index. 23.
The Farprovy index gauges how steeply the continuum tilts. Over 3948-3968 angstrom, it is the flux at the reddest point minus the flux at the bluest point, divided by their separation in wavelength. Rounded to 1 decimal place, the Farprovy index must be -1.5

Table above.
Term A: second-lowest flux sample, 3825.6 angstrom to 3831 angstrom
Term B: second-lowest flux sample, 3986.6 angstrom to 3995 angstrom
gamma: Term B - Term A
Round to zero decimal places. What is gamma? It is 12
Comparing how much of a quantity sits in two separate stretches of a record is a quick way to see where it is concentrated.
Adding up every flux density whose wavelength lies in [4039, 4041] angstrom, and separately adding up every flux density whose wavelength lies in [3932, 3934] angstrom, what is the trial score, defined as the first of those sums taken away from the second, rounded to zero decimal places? -73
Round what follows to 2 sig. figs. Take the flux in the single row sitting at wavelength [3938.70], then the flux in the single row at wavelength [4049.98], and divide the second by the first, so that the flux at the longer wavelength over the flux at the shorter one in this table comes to 1.5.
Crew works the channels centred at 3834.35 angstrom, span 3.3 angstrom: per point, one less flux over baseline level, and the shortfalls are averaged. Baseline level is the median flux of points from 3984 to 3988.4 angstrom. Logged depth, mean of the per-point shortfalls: 0.36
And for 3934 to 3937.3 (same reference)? 0.55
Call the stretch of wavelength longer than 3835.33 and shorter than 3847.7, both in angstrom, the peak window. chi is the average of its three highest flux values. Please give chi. 53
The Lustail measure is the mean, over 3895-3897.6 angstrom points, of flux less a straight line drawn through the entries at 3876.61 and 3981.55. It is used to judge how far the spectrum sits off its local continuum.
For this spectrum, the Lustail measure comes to -2.1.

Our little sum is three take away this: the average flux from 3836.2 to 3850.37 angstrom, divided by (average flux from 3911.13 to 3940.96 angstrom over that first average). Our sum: -49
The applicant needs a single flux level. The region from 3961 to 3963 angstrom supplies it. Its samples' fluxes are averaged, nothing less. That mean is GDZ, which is 45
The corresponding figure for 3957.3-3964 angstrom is 47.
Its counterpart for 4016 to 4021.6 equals 57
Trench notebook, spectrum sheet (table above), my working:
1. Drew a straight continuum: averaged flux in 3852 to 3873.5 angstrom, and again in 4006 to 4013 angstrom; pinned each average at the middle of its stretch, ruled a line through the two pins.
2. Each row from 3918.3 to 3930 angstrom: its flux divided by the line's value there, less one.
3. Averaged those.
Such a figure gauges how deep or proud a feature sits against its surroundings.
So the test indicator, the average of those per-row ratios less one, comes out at -0.17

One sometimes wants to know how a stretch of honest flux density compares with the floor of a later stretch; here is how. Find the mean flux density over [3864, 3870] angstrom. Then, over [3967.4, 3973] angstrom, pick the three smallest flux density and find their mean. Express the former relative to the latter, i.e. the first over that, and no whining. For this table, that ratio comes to 2.37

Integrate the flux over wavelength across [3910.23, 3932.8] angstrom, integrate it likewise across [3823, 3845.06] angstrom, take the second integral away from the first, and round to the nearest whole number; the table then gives 116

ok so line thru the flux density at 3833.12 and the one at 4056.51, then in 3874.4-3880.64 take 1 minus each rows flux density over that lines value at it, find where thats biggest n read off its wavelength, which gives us 3880.19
